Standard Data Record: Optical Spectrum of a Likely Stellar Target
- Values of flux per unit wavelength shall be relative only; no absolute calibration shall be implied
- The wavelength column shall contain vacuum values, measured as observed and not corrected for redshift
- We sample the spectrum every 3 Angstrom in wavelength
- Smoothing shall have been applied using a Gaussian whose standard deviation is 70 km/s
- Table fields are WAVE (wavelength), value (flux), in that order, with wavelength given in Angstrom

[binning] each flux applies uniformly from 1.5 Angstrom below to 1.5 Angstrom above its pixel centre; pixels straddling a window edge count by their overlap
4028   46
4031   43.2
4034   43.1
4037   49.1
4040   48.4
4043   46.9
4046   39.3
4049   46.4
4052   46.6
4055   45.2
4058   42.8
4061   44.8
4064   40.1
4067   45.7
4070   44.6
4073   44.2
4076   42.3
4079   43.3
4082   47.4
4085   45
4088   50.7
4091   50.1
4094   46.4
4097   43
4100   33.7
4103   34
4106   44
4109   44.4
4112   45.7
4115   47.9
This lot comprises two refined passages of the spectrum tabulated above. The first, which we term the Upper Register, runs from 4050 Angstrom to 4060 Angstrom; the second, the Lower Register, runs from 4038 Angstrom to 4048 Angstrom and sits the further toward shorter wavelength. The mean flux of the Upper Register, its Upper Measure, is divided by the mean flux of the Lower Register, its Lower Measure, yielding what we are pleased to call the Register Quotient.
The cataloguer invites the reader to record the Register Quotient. 1.00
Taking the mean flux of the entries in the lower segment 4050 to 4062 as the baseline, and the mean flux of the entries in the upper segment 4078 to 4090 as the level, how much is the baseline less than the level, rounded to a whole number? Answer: 2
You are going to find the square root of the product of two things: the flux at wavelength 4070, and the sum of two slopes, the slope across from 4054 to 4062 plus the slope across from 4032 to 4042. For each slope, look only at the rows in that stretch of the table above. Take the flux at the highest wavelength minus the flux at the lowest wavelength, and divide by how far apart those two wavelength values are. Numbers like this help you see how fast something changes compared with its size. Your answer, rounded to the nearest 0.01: 6.04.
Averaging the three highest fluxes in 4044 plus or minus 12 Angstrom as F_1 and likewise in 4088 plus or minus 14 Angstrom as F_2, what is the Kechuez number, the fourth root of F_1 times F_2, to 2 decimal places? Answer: 6.98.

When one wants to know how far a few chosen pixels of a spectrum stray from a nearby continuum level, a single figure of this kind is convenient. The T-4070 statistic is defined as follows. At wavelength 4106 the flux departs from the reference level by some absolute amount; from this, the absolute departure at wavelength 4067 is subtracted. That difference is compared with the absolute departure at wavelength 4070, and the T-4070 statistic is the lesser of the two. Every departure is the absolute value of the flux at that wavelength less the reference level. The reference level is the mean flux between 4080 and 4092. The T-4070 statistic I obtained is 1.7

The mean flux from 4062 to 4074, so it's 43.7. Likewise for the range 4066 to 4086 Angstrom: 44.6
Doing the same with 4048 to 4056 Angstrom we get 46.1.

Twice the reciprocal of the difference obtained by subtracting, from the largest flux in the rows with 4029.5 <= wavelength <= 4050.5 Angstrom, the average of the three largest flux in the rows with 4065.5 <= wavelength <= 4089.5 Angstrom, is 1.7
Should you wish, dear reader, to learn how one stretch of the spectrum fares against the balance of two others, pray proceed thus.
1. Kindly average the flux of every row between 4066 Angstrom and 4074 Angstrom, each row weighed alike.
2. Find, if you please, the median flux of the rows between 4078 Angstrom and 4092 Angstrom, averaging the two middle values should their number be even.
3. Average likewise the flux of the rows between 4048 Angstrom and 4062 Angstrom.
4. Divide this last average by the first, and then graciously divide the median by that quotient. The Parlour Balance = 47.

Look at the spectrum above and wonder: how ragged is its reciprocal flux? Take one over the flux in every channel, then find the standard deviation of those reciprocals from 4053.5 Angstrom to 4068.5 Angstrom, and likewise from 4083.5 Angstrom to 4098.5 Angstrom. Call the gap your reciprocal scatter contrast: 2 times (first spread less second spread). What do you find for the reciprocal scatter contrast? 0.000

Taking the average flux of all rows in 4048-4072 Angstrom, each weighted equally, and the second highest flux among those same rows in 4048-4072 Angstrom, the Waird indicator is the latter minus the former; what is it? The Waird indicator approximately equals 1.9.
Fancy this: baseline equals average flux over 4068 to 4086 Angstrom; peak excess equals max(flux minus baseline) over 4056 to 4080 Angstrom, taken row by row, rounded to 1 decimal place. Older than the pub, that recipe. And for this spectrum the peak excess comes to 1.2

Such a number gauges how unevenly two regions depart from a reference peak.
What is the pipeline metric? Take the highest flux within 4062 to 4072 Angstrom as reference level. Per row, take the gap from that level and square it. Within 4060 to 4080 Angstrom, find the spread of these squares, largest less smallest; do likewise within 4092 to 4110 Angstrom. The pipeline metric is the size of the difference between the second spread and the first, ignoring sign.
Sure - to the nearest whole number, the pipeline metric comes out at 112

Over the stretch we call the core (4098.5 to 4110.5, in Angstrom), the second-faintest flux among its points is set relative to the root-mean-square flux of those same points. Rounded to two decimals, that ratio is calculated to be 0.86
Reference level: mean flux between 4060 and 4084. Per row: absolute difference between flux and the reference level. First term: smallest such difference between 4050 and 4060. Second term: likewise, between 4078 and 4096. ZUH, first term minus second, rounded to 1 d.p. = 0.4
